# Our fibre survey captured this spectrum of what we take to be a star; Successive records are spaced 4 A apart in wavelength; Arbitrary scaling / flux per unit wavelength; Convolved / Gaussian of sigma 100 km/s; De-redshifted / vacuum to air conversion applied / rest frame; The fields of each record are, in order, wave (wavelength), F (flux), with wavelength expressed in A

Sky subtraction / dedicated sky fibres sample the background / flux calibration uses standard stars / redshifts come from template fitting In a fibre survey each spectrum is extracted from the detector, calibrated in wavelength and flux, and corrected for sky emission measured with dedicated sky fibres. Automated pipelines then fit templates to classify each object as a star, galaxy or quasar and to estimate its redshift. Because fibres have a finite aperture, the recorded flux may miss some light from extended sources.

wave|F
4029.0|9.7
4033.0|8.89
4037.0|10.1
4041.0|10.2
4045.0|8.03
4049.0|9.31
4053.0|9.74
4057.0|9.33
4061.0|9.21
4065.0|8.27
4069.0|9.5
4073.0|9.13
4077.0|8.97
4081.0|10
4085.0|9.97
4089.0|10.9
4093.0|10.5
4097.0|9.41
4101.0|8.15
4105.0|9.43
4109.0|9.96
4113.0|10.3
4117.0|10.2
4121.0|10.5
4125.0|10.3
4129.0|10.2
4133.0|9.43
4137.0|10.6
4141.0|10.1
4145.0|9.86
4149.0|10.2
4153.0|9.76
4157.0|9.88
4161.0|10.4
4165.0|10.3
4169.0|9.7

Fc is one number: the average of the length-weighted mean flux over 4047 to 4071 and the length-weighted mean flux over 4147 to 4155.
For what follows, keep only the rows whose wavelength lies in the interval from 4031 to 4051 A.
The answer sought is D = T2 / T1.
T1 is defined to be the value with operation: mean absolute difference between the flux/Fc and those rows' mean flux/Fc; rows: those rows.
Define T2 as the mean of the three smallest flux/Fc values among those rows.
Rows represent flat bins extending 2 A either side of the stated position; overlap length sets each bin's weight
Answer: 13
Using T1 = 0.070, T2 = 0.91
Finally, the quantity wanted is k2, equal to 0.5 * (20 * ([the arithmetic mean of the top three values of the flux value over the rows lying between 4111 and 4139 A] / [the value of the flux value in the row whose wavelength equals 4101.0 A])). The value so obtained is 12.8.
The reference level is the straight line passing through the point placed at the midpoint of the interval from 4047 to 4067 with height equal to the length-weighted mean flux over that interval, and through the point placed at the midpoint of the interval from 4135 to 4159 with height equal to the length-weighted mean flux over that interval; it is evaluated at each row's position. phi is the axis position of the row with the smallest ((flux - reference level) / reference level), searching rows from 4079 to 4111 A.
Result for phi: 4101.0 A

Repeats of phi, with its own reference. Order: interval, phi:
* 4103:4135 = 4133.0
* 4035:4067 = 4045.0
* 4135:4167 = 4153.0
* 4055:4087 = 4065.0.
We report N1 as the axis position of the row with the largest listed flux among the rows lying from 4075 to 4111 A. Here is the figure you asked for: 4089.0 A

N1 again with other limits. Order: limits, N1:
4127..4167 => 4137.0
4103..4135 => 4121.0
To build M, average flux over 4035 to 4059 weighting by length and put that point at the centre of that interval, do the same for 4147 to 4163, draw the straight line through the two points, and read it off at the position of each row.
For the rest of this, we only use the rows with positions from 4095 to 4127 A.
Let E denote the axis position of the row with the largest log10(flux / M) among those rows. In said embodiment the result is 4121.0 A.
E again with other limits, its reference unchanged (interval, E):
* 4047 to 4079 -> 4053.0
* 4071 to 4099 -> 4089.0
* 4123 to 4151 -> 4137.0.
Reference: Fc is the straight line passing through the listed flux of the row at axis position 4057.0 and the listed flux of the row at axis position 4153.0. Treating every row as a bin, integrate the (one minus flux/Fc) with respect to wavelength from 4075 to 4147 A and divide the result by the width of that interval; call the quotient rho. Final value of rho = -0.038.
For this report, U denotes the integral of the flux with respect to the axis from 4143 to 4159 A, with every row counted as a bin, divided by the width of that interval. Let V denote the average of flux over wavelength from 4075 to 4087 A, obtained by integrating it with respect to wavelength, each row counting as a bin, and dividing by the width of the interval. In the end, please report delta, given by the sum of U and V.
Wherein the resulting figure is 19.6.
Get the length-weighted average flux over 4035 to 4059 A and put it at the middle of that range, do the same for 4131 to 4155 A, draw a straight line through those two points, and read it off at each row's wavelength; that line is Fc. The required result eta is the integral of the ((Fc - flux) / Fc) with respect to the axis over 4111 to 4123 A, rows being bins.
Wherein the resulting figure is -0.6 A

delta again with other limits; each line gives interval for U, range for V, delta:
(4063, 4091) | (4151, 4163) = 19.5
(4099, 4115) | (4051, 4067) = 18.6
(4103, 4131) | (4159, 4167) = 20.5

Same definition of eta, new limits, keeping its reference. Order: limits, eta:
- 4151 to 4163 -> 0.1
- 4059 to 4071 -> 0.7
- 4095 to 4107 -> 0.9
